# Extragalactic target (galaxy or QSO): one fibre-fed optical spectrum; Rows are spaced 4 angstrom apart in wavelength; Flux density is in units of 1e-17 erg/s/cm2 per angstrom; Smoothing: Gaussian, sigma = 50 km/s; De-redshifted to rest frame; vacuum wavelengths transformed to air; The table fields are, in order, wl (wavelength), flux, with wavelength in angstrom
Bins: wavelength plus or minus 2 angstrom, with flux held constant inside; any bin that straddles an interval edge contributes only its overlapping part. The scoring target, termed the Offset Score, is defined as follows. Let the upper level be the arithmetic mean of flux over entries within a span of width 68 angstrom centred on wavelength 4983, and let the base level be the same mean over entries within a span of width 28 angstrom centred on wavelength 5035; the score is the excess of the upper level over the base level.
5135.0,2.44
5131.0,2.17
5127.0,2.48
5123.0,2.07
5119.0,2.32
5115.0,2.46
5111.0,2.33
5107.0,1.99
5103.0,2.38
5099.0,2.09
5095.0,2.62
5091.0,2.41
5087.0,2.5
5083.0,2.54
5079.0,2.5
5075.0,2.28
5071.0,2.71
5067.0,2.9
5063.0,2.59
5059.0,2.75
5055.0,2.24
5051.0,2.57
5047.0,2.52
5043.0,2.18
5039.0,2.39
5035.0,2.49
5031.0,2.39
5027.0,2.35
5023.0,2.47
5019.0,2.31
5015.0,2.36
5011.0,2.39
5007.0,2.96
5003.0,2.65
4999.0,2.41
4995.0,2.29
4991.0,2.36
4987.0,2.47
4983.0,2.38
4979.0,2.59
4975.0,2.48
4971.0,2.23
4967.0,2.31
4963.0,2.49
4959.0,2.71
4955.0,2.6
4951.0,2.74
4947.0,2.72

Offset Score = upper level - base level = 0.10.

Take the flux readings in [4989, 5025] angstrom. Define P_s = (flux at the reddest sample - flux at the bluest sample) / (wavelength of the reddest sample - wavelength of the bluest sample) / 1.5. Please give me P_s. 0.0023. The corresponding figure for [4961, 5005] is 0.0027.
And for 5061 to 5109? -0.0091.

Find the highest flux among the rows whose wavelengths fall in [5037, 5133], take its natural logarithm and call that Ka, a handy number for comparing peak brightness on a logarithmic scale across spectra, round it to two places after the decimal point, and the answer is 1.06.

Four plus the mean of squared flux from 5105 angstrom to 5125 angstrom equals 9.0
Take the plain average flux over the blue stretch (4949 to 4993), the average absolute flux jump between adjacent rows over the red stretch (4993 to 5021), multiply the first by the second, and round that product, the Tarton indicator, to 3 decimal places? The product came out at 0.547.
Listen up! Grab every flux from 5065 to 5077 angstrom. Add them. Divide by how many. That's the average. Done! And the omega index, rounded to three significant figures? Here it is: 2.63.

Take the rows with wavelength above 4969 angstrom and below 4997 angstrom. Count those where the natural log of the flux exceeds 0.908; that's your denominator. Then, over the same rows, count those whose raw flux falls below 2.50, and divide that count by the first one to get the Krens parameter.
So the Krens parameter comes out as 3.0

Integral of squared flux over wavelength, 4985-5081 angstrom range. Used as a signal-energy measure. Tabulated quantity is 594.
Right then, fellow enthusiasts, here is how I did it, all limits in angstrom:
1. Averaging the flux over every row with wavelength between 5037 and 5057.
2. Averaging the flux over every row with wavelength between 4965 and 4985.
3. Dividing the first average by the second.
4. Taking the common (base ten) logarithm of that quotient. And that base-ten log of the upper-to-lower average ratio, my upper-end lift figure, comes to 0.00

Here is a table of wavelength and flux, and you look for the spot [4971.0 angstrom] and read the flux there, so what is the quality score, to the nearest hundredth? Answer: 2.23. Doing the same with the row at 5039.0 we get 2.39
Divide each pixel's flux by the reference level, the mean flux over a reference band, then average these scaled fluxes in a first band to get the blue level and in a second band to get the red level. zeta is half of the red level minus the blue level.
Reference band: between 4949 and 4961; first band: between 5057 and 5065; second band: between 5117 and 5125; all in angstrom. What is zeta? -0.09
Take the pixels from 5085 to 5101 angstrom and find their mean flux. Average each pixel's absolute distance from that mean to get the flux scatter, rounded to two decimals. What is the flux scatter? 0.16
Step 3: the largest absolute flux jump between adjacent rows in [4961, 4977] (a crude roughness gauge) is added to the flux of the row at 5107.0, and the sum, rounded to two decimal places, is 2.24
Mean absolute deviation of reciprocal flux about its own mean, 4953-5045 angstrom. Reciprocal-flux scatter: 0.0204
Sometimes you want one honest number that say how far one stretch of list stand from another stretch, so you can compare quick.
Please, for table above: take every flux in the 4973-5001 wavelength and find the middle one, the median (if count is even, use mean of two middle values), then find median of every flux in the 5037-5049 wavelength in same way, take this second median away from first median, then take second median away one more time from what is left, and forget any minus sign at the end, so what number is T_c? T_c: 2.37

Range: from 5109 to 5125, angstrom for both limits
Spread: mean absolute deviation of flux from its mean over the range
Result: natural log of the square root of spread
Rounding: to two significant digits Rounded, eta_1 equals -1.1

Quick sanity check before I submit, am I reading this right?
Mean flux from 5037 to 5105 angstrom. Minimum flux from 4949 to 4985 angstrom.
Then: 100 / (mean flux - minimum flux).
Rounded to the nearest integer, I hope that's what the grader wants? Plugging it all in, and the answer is 399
